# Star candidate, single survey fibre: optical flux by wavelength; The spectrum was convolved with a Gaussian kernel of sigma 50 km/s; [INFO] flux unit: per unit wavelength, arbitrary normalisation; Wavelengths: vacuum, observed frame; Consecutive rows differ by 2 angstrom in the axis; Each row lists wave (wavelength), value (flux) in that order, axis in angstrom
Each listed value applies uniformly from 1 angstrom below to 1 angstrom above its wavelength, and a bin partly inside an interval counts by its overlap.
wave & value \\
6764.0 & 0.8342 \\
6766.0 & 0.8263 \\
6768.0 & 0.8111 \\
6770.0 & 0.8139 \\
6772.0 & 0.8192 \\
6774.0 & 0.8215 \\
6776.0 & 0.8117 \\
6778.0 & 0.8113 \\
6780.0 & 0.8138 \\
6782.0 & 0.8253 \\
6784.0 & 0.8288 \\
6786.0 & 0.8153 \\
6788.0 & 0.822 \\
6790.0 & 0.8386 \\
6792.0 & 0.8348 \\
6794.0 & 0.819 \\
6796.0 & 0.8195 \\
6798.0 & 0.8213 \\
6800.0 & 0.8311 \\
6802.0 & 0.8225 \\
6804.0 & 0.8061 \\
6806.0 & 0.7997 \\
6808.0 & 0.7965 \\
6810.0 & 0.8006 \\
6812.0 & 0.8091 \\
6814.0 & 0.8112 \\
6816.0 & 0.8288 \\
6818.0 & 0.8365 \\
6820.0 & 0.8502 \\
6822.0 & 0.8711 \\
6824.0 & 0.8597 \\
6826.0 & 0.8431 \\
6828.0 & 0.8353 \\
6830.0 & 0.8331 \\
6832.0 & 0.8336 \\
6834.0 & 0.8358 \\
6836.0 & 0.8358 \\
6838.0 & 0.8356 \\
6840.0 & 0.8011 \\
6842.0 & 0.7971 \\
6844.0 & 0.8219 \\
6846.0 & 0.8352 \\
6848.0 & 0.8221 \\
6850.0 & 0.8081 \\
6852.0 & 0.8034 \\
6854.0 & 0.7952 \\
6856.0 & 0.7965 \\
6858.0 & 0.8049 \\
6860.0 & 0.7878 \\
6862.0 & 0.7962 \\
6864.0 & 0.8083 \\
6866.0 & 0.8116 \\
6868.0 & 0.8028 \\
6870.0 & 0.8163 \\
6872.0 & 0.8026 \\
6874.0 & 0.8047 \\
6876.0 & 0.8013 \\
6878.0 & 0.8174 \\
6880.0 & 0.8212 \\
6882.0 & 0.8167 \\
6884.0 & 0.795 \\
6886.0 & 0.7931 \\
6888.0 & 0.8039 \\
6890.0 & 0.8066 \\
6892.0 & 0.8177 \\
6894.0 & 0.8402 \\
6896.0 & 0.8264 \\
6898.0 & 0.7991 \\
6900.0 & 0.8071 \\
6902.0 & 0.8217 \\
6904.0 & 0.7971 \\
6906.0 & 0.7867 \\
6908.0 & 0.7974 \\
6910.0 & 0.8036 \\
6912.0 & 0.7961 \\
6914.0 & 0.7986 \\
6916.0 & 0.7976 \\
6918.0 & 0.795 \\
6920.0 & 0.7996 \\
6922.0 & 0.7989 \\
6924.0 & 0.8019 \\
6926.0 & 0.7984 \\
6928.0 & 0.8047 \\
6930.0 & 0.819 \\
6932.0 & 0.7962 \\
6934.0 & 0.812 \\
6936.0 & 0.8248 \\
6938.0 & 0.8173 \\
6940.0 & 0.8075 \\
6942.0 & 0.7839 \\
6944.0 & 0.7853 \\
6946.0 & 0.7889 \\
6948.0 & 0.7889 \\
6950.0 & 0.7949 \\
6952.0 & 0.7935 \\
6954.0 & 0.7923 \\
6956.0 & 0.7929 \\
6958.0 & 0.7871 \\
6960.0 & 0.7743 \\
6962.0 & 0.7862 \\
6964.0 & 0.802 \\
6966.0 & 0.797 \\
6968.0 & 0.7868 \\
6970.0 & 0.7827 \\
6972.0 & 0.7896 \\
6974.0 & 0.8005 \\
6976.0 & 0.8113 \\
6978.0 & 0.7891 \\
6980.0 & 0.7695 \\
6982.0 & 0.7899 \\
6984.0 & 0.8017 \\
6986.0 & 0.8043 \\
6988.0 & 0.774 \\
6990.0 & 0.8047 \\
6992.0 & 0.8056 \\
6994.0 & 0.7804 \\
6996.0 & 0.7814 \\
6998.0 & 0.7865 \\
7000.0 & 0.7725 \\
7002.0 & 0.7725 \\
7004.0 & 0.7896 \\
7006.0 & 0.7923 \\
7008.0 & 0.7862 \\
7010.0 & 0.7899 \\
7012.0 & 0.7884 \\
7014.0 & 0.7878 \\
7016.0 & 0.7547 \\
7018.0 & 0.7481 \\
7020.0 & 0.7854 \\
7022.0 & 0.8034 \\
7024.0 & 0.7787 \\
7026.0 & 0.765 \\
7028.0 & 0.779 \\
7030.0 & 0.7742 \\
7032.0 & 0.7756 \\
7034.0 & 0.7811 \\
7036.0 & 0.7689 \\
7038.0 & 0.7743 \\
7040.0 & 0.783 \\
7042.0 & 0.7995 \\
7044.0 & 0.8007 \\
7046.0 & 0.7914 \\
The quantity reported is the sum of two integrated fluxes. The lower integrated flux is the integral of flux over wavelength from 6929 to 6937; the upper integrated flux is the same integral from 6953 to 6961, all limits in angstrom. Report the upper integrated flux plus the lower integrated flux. 12.8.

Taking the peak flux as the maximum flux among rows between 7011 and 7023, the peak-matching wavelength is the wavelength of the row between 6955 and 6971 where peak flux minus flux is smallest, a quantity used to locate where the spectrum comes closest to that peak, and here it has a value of 6964.0 angstrom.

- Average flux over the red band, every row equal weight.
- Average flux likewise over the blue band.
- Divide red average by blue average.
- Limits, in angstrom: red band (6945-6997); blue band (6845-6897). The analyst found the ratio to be 0.9779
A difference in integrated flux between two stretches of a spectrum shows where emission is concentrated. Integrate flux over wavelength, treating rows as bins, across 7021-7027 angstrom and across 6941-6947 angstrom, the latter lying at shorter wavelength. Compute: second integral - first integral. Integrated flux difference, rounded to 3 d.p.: 0.022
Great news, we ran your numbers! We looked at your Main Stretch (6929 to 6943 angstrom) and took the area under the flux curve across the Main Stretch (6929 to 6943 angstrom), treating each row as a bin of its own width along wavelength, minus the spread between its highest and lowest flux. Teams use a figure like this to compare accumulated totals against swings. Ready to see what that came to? 11.3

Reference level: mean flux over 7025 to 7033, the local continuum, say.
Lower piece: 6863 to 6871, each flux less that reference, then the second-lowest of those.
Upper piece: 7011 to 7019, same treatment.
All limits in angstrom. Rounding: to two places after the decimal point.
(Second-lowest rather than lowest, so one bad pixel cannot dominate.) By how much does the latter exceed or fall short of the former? -0.05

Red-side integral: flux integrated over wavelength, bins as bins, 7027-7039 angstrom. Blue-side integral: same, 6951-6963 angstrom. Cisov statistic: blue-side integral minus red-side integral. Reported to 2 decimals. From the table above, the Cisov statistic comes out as 0.15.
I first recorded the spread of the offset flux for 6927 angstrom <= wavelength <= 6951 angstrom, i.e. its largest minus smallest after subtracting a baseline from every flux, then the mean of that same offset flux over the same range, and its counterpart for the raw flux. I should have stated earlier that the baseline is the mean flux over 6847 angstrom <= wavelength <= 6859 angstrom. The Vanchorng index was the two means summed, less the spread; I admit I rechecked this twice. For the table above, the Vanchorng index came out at 0.758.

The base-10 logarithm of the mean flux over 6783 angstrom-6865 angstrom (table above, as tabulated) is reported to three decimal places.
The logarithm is -0.086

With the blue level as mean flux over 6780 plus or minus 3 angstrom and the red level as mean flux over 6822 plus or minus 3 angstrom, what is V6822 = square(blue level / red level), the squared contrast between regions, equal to 0.90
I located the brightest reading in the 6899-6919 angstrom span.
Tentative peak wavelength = 6902.0 angstrom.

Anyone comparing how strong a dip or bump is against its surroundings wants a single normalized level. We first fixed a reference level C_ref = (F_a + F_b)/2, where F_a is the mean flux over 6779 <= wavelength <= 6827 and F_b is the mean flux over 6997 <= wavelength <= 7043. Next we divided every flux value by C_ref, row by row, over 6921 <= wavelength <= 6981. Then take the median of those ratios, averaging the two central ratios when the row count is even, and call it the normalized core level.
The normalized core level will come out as 0.990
